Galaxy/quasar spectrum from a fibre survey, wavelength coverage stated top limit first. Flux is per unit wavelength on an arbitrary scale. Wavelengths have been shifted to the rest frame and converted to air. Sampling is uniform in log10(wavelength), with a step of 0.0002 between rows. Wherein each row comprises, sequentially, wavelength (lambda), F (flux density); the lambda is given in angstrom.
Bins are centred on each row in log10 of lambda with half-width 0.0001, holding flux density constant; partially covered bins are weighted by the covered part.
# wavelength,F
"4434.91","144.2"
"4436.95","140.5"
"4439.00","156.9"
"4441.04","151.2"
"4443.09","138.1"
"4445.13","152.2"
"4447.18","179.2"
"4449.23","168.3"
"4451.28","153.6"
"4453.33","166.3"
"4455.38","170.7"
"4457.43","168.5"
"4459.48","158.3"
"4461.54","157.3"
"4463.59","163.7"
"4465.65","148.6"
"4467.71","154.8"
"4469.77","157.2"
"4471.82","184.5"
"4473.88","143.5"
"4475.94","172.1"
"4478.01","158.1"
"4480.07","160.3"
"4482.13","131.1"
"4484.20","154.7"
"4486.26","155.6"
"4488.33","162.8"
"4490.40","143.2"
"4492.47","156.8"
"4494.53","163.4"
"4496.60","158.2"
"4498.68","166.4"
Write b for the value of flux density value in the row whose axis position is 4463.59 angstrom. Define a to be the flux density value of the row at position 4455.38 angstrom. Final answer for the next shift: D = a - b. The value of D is 7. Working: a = 170.7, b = 163.7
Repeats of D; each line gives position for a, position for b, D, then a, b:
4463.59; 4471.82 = -21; 163.7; 184.5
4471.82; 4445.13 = 32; 184.5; 152.2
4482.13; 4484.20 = -24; 131.1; 154.7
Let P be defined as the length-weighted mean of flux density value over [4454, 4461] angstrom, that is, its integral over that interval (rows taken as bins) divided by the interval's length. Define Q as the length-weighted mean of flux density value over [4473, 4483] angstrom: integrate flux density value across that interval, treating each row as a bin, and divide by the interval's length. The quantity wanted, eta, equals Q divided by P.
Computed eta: 0.93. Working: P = 165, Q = 153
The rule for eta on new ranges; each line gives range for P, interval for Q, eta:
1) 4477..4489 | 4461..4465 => 1.04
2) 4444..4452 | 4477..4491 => 0.93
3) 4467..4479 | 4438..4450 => 0.97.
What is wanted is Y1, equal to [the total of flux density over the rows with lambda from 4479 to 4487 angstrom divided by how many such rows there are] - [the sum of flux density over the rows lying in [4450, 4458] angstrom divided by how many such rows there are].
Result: -14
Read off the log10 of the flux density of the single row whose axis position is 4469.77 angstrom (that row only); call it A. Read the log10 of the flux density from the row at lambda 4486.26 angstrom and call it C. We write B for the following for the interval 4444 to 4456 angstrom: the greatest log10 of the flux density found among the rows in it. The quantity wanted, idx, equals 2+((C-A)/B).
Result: 2.00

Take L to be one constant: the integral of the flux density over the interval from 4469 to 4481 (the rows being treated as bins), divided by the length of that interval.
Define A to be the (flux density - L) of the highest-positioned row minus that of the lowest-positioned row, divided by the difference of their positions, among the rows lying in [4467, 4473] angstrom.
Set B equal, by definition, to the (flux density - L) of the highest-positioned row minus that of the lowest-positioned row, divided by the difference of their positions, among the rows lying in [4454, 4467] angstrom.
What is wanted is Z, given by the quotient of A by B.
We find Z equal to -3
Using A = 7.2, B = -2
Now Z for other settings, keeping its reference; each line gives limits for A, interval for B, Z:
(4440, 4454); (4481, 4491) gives 1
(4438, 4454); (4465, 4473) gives 0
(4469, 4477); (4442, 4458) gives 1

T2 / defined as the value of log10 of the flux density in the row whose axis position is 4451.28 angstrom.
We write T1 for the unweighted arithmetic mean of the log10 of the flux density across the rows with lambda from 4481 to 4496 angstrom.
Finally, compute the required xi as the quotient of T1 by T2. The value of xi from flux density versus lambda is 1.00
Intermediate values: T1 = 2.18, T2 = 2.186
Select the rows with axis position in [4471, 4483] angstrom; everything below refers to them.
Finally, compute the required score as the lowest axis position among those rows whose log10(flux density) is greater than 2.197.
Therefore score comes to 4471.82 angstrom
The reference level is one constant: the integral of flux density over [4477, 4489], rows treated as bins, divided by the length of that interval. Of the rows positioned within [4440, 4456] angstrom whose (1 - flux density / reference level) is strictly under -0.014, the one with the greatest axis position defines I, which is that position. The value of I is 4455.38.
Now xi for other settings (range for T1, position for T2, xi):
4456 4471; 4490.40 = 1.02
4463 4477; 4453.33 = 0.99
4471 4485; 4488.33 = 0.99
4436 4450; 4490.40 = 1.02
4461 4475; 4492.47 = 1.00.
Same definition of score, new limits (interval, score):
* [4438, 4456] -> 4447.18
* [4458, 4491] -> 4459.48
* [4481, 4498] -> 4488.33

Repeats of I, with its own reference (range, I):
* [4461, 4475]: 4471.82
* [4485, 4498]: 4496.60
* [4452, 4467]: 4463.59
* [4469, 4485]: 4480.07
